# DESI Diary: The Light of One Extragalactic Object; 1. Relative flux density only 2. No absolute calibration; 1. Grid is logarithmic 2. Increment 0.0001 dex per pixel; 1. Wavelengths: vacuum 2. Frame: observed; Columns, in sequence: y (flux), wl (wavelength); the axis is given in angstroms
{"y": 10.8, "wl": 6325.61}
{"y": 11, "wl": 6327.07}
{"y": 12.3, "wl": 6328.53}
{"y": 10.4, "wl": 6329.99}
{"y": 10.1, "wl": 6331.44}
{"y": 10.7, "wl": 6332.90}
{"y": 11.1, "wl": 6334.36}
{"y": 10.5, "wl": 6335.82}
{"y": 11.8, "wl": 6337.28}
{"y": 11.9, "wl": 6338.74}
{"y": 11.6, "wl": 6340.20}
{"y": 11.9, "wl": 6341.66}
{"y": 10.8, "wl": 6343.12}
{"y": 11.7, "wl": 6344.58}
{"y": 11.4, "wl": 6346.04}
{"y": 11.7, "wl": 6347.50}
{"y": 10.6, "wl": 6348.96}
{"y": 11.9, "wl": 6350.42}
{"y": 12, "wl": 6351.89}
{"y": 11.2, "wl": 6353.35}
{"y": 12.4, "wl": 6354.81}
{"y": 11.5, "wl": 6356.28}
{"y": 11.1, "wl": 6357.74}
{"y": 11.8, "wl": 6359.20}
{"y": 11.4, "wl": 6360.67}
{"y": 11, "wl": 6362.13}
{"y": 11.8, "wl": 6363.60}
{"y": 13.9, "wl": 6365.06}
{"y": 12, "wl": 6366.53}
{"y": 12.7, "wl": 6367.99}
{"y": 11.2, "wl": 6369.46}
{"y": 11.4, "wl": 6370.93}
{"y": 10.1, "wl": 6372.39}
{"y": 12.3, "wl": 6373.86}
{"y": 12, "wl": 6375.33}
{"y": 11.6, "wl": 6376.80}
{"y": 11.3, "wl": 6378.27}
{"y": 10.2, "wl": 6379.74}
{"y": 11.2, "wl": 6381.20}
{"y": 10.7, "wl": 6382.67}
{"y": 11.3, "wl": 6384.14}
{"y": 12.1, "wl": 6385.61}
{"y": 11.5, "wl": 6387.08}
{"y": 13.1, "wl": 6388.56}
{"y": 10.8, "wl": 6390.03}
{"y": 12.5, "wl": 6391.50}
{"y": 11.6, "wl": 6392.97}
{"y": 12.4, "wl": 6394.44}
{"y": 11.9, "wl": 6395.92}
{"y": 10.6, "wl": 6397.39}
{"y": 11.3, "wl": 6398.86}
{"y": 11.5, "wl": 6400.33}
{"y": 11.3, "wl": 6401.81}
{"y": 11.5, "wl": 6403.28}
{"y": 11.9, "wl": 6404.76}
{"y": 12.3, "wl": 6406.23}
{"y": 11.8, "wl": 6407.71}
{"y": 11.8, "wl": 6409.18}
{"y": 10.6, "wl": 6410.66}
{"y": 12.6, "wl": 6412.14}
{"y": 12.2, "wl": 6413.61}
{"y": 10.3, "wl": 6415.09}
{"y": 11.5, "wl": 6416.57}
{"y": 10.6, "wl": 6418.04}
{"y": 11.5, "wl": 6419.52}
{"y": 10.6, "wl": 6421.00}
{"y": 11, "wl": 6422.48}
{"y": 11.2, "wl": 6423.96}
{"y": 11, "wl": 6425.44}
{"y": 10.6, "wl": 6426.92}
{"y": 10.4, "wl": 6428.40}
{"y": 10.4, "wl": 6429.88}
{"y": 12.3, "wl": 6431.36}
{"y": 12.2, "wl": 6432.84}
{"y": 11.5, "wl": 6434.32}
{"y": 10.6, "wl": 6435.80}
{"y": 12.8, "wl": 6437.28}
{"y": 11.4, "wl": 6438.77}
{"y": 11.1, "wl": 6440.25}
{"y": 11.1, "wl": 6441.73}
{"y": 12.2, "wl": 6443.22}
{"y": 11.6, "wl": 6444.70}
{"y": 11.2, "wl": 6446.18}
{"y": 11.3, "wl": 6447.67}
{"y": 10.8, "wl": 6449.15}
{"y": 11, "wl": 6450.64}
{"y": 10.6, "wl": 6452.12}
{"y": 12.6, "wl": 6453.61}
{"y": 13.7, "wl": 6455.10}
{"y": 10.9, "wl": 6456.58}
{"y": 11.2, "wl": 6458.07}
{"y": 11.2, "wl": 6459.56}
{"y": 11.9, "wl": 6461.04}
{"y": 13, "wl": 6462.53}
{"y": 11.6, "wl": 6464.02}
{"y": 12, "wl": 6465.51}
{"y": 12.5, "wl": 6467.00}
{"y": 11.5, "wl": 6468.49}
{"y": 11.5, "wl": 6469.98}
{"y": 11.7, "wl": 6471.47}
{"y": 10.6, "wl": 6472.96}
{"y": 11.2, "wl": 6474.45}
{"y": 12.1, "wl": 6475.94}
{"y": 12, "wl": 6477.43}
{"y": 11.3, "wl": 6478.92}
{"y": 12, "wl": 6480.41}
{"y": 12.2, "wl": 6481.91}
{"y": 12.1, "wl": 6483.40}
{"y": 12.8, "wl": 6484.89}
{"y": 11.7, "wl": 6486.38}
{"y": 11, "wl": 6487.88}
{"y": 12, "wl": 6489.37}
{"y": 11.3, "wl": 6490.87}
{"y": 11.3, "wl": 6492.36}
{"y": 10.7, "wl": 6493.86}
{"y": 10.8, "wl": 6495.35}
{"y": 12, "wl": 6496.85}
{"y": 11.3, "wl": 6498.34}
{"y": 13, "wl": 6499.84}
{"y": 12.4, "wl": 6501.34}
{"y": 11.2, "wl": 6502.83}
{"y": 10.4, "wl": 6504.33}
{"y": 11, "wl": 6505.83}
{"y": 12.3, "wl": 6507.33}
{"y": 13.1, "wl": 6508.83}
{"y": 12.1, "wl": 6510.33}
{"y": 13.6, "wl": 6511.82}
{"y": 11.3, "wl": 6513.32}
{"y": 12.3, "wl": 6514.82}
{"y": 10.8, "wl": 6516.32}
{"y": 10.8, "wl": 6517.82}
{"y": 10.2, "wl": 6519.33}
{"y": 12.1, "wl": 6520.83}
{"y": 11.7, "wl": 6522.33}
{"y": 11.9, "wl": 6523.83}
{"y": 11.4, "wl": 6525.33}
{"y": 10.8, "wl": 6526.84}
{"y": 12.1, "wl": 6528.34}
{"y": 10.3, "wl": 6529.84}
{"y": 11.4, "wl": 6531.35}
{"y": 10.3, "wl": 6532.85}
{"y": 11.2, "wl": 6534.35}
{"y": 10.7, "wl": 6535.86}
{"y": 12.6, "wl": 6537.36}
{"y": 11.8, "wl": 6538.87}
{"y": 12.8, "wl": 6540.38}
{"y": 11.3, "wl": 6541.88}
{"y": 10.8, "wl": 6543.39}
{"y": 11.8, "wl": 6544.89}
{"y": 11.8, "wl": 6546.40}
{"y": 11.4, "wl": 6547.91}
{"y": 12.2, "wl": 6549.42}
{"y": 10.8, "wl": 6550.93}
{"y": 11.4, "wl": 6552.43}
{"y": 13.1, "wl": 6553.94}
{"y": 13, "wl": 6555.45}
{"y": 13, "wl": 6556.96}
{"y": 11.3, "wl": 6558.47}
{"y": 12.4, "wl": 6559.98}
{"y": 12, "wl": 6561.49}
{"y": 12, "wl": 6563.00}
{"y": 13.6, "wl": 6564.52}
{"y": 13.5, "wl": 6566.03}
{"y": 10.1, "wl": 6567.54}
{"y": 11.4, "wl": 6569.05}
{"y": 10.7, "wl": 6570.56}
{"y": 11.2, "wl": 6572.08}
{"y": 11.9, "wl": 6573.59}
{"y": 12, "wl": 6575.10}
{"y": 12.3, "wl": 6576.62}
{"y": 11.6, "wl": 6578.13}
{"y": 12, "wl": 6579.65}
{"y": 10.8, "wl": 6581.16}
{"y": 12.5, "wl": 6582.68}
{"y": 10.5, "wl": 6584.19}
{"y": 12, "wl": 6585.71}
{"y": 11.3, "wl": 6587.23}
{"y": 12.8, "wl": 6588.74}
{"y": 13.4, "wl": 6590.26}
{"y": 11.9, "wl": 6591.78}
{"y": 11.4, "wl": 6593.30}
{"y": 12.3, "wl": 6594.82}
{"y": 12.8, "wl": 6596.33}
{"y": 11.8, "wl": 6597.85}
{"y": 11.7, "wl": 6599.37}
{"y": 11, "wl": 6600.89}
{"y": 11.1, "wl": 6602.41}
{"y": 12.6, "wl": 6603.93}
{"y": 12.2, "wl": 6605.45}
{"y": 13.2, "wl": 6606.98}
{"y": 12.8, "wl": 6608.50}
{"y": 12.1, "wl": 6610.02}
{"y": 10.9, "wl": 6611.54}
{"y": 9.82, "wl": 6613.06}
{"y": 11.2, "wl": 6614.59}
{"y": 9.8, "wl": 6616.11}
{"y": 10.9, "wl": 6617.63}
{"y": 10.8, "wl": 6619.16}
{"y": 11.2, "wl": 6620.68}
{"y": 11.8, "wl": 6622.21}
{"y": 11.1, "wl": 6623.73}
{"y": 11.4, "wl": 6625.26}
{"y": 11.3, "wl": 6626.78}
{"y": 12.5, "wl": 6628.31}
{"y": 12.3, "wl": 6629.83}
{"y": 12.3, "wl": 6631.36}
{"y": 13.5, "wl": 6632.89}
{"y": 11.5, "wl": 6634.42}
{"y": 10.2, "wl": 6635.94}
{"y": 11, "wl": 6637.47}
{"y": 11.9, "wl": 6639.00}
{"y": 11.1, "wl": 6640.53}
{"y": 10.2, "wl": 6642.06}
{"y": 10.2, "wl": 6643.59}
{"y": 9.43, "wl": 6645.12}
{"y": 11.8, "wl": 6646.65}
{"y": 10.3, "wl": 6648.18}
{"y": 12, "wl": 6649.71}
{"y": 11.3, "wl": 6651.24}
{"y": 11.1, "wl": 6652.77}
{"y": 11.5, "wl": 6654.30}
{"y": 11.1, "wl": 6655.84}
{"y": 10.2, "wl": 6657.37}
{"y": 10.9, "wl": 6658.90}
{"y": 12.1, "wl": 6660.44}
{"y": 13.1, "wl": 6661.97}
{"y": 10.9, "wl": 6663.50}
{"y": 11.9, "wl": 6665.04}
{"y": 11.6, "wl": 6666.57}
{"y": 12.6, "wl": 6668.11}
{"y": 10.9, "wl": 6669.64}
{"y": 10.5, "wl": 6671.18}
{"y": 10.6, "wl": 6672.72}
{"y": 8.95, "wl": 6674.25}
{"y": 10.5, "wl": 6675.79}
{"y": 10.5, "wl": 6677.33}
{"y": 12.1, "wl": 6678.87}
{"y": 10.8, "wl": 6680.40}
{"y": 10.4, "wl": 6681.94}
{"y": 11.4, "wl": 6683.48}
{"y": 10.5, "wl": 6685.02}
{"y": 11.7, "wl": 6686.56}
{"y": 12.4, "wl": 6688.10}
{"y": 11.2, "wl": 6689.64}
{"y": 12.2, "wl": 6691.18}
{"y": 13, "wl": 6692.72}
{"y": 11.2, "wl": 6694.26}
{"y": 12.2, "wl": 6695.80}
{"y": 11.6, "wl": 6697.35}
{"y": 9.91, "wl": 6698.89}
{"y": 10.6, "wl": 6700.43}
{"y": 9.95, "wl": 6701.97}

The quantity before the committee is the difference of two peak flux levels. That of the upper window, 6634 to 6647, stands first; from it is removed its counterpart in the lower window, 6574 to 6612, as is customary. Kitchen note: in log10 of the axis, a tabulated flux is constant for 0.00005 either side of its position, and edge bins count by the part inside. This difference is -1.5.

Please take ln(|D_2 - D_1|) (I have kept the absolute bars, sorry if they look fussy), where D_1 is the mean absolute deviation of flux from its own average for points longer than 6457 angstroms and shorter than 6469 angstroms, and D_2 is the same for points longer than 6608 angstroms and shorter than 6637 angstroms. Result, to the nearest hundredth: -1.29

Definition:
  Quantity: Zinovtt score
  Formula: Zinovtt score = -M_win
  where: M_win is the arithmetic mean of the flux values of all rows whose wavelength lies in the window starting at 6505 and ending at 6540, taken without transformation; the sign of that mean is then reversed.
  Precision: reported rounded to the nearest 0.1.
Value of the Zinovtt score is -11.6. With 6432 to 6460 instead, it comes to -11.5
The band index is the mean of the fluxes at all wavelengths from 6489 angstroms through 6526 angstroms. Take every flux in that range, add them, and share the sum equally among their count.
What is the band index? 11.64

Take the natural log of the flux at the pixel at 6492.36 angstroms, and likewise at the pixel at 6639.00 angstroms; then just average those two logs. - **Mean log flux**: 2.45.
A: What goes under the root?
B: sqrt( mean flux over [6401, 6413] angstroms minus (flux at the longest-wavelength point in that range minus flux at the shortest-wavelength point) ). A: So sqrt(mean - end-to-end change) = 3.23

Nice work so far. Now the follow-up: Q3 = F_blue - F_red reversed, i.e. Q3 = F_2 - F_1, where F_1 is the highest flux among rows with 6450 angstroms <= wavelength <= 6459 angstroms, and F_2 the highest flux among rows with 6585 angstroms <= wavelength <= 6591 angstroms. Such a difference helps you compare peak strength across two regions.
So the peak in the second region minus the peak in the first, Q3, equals -0.30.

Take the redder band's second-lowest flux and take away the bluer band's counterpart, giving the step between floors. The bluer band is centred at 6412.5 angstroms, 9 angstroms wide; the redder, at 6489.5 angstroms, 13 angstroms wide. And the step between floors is 0.20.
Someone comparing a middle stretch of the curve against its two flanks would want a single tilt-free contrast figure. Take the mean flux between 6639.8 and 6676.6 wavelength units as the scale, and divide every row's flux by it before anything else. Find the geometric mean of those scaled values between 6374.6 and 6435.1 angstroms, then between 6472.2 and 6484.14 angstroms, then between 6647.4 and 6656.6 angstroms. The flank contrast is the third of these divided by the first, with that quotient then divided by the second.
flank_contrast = 0.928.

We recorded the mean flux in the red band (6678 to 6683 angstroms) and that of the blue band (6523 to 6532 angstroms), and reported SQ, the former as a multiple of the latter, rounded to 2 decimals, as 0.98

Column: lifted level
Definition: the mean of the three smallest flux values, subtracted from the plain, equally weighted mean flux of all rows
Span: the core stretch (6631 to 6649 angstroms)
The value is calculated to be 1.2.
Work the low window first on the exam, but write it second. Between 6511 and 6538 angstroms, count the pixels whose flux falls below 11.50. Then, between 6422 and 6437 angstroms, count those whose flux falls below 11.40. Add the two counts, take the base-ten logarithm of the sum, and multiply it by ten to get 12.6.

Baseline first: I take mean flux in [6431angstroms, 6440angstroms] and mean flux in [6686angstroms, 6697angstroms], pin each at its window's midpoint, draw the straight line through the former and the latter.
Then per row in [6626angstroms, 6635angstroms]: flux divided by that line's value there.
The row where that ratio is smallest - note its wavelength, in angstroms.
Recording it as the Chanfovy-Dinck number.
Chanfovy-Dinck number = 6626.78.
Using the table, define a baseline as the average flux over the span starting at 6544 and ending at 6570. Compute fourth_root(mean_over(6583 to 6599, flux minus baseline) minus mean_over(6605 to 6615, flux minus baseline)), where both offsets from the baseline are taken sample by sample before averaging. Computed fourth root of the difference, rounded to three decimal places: 0.724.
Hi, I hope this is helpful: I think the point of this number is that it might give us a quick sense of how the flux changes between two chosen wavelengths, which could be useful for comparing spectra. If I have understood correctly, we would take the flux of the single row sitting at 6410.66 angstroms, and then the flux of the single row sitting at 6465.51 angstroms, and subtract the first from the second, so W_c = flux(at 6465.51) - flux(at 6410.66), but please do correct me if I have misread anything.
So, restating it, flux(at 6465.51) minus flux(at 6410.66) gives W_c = 1.40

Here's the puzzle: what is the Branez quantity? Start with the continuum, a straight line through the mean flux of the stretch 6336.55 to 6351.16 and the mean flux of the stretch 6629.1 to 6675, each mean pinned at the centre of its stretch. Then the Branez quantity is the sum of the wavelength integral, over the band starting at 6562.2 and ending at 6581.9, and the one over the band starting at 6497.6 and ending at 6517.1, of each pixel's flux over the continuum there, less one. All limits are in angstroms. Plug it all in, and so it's 1.7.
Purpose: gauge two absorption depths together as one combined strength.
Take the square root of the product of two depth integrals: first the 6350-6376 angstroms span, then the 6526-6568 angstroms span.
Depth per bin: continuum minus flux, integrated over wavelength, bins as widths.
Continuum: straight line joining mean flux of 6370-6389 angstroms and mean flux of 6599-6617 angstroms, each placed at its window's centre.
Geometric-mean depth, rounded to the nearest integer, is 10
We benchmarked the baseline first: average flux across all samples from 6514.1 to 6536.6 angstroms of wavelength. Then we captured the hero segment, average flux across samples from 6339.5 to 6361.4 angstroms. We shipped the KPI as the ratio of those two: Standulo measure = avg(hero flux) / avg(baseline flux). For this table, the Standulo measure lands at 1.03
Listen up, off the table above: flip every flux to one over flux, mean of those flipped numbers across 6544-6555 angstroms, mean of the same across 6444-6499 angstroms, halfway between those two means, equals 0.0857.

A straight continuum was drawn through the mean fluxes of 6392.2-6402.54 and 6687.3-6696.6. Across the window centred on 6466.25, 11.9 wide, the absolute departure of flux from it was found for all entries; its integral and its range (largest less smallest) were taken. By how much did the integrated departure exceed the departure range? 3.5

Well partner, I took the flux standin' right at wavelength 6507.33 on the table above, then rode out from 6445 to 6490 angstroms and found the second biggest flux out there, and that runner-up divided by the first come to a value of 1.06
